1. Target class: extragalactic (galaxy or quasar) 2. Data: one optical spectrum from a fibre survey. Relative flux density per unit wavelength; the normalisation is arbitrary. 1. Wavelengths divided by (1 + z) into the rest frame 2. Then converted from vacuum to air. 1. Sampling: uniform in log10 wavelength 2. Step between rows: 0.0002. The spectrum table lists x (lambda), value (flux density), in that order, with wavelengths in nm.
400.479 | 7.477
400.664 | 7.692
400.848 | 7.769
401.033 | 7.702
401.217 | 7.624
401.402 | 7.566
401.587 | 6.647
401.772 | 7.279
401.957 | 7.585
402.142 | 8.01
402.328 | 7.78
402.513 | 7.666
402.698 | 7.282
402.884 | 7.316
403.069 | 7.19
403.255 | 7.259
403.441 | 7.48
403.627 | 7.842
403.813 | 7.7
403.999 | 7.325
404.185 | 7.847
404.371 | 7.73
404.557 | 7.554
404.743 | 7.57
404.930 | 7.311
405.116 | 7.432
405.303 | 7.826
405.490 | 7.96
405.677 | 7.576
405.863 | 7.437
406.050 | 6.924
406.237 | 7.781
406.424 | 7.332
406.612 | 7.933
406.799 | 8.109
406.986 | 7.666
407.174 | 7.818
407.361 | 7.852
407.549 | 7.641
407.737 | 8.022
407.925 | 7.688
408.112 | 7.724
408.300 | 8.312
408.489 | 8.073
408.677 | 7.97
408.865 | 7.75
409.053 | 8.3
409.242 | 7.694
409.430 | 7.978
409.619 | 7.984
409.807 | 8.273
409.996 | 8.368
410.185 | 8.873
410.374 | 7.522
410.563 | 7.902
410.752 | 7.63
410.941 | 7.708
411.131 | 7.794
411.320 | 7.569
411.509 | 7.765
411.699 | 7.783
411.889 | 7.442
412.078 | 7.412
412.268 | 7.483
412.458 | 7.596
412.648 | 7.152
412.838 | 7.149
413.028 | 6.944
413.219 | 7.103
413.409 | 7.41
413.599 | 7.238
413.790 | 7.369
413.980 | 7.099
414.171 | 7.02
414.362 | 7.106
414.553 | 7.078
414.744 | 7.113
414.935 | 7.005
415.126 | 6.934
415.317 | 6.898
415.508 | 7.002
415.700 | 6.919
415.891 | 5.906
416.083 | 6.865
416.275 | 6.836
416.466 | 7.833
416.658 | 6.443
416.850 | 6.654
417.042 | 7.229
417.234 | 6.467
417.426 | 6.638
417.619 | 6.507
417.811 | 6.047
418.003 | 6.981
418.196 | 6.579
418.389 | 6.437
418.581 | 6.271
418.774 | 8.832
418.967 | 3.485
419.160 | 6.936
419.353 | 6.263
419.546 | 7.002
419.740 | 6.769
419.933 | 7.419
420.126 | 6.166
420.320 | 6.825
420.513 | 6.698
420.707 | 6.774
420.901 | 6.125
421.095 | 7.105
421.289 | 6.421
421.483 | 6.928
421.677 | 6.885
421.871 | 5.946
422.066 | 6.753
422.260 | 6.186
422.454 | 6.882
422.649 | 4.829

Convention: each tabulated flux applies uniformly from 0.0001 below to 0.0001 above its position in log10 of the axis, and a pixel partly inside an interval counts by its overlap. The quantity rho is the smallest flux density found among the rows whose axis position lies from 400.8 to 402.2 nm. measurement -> 6.647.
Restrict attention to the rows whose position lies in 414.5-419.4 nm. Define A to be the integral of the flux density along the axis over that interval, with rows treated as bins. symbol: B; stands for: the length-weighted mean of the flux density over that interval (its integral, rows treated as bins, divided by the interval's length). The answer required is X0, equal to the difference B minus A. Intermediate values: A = 32.8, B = 6.7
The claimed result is -26.1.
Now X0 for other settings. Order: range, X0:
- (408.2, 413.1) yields -30.4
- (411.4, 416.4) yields -28.6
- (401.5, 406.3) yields -28.5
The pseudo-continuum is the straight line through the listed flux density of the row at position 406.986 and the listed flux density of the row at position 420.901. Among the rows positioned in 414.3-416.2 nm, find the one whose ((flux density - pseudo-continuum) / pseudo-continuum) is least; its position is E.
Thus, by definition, 415.891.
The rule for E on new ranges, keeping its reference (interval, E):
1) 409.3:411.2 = 410.374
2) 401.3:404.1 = 401.587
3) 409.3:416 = 415.891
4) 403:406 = 403.069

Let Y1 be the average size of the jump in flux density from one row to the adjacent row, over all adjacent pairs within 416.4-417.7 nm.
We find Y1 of 0.5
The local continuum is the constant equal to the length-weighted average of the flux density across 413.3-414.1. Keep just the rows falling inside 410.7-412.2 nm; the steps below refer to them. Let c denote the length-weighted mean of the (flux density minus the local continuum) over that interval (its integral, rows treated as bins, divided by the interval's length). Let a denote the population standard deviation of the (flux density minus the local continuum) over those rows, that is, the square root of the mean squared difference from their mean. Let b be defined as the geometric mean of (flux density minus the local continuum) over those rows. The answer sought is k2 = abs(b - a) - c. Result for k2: -0.17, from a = 0.14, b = 0.33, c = 0.362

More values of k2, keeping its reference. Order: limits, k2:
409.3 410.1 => -0.18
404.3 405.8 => -0.27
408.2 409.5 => -0.26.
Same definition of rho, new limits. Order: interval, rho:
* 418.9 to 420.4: 3.485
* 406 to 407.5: 6.924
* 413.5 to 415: 7.005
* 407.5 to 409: 7.641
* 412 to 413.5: 6.944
